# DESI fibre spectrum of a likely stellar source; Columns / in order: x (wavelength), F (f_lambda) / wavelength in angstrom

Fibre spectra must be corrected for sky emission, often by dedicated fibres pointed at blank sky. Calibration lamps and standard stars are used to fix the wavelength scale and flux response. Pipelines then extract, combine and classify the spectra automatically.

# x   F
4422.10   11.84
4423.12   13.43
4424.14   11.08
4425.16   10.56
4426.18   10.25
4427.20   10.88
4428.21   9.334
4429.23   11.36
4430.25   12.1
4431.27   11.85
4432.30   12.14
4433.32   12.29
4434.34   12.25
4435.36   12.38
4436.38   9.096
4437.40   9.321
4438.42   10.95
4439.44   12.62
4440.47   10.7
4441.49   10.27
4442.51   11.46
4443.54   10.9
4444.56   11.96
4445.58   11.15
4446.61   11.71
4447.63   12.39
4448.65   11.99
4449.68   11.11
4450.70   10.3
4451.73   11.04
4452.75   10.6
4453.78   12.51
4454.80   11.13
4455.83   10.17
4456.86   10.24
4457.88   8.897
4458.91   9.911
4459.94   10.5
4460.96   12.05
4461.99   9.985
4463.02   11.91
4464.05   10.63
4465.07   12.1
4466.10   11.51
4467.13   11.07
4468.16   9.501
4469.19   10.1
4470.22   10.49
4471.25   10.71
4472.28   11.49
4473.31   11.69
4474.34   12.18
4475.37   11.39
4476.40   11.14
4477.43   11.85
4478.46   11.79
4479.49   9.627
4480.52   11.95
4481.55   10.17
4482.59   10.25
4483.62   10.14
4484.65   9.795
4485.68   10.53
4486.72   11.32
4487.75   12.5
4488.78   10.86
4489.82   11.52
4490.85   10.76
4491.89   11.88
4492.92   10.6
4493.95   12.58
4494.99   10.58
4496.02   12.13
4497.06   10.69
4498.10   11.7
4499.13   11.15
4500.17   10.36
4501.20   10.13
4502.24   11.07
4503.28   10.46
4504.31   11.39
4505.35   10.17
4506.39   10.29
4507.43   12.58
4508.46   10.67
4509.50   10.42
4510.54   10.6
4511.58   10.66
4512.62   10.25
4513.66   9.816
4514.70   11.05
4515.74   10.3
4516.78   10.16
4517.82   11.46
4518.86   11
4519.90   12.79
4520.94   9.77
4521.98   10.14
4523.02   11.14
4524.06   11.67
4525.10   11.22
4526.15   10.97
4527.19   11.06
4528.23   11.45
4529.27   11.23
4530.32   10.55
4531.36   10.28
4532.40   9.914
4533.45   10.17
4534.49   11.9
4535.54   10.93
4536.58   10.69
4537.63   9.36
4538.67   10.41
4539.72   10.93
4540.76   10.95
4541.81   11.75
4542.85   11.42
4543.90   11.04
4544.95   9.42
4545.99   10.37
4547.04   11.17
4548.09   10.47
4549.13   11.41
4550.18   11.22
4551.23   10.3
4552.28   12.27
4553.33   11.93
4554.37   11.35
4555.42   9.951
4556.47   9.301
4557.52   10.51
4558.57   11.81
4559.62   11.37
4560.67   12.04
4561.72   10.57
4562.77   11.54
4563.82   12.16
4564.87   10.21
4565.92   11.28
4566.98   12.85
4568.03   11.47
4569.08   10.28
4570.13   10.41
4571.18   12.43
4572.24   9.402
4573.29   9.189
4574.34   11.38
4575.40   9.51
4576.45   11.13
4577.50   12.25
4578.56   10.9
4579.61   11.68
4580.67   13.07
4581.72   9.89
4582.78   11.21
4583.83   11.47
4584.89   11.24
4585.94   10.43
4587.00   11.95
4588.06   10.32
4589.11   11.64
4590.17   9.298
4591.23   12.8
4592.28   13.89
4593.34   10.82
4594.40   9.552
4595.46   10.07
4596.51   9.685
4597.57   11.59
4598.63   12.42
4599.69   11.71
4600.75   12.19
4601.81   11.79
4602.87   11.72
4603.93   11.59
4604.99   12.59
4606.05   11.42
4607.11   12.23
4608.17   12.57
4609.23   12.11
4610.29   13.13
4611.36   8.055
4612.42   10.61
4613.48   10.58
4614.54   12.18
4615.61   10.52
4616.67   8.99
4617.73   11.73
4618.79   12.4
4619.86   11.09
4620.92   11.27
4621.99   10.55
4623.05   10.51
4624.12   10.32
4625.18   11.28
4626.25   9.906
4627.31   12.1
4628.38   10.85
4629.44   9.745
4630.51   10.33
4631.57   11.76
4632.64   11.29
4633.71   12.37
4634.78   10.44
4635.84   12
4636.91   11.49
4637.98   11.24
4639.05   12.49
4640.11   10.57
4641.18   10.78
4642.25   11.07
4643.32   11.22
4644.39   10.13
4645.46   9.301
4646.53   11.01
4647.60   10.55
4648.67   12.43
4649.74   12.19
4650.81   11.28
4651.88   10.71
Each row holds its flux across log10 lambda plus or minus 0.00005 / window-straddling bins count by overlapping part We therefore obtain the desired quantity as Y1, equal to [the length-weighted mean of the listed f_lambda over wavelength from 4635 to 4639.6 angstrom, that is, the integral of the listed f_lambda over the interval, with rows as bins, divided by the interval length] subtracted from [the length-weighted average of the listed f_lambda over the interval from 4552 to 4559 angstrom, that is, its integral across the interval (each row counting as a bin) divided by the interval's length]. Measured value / -0.76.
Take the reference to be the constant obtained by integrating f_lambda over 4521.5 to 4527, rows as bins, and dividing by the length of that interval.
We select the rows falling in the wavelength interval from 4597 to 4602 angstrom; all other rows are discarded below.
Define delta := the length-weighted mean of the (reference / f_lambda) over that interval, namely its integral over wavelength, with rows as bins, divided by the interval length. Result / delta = 0.92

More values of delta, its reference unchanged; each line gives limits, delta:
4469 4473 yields 1.02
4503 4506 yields 1.04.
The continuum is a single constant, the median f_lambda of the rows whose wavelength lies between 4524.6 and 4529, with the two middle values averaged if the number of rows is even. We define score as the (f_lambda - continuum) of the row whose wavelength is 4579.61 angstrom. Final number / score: 0.5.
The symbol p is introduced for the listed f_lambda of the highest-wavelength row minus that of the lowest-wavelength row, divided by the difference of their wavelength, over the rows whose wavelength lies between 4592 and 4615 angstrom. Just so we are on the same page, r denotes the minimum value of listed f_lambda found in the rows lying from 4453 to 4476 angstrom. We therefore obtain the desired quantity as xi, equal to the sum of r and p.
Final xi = 8.82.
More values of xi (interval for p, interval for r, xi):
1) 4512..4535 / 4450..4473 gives 8.97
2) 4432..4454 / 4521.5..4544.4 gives 9.38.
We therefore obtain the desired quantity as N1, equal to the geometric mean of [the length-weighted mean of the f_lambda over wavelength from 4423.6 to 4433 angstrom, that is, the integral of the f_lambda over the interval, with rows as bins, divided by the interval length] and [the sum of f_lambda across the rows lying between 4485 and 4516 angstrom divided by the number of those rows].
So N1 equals 11.0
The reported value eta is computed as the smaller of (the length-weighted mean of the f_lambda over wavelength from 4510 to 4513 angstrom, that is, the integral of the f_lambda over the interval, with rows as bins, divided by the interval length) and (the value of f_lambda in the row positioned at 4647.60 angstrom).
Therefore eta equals 10.5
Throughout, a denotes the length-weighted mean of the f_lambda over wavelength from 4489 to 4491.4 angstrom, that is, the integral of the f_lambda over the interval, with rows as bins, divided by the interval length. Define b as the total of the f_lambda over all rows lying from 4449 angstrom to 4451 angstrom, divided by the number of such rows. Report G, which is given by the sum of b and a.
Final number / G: 21.8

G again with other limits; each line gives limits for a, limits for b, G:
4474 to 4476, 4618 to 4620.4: 23.5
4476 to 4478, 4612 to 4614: 22.1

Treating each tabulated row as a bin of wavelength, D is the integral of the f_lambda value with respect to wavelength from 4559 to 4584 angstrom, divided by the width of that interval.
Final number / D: 11.2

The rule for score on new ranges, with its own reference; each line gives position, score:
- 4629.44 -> -1.4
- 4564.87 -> -0.9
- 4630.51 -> -0.8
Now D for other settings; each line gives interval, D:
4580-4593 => 11.4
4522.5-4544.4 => 10.9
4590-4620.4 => 11.4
